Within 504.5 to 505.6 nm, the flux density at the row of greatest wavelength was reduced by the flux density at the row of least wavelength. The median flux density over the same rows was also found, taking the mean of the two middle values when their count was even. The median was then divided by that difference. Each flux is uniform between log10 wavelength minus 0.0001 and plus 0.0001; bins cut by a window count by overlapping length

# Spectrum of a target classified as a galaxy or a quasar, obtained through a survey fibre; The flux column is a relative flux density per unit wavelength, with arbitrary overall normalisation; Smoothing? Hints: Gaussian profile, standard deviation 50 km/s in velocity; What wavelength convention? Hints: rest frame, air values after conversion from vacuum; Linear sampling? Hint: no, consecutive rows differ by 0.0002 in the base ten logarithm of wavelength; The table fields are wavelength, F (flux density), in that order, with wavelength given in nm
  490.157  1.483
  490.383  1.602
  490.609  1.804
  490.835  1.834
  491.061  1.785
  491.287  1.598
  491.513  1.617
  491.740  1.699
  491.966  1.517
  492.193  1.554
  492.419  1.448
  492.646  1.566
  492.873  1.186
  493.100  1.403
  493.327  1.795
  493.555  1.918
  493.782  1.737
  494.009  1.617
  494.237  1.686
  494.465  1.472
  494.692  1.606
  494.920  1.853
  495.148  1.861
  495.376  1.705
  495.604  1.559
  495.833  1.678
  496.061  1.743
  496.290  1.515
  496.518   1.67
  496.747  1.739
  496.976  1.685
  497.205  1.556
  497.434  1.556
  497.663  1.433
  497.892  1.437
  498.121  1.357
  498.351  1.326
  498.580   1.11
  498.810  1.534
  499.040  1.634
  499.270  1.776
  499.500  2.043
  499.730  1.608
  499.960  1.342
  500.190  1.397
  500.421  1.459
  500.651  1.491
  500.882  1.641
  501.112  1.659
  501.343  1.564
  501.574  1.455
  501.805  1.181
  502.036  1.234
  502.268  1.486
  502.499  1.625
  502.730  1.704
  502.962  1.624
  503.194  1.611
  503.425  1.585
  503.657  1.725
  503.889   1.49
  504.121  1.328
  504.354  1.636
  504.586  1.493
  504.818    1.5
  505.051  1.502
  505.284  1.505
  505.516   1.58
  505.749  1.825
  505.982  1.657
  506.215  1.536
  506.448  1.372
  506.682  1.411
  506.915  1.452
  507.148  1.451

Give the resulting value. 17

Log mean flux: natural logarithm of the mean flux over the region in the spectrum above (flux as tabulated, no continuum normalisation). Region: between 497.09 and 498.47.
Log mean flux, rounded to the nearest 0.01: 0.37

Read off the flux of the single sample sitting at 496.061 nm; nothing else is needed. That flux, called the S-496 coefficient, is 1.743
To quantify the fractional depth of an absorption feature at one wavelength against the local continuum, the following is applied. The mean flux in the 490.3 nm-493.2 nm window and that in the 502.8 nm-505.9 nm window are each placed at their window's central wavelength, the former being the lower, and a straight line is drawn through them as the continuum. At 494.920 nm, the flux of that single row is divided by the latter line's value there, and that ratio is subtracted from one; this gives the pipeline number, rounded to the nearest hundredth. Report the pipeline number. -0.17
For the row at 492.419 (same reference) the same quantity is 0.09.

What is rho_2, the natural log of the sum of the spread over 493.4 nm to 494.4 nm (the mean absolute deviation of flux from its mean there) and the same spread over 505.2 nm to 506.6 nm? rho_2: -1.62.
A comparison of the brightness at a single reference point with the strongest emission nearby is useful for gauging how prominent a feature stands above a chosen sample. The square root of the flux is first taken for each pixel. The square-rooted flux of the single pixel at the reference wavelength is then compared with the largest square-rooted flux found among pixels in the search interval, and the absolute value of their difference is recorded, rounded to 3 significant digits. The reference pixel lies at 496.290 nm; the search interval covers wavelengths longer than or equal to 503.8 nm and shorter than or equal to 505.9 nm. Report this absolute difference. 0.120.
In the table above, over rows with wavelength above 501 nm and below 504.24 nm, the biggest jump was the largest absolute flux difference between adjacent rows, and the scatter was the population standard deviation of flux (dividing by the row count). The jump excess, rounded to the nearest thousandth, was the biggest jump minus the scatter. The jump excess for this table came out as 0.111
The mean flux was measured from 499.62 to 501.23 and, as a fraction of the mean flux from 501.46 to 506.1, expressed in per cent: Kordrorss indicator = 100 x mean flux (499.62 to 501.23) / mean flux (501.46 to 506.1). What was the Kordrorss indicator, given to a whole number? 98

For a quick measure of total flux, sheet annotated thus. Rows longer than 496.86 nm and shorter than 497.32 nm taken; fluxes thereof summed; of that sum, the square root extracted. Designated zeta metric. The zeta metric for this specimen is 1.80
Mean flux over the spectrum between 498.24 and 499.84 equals 1.58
